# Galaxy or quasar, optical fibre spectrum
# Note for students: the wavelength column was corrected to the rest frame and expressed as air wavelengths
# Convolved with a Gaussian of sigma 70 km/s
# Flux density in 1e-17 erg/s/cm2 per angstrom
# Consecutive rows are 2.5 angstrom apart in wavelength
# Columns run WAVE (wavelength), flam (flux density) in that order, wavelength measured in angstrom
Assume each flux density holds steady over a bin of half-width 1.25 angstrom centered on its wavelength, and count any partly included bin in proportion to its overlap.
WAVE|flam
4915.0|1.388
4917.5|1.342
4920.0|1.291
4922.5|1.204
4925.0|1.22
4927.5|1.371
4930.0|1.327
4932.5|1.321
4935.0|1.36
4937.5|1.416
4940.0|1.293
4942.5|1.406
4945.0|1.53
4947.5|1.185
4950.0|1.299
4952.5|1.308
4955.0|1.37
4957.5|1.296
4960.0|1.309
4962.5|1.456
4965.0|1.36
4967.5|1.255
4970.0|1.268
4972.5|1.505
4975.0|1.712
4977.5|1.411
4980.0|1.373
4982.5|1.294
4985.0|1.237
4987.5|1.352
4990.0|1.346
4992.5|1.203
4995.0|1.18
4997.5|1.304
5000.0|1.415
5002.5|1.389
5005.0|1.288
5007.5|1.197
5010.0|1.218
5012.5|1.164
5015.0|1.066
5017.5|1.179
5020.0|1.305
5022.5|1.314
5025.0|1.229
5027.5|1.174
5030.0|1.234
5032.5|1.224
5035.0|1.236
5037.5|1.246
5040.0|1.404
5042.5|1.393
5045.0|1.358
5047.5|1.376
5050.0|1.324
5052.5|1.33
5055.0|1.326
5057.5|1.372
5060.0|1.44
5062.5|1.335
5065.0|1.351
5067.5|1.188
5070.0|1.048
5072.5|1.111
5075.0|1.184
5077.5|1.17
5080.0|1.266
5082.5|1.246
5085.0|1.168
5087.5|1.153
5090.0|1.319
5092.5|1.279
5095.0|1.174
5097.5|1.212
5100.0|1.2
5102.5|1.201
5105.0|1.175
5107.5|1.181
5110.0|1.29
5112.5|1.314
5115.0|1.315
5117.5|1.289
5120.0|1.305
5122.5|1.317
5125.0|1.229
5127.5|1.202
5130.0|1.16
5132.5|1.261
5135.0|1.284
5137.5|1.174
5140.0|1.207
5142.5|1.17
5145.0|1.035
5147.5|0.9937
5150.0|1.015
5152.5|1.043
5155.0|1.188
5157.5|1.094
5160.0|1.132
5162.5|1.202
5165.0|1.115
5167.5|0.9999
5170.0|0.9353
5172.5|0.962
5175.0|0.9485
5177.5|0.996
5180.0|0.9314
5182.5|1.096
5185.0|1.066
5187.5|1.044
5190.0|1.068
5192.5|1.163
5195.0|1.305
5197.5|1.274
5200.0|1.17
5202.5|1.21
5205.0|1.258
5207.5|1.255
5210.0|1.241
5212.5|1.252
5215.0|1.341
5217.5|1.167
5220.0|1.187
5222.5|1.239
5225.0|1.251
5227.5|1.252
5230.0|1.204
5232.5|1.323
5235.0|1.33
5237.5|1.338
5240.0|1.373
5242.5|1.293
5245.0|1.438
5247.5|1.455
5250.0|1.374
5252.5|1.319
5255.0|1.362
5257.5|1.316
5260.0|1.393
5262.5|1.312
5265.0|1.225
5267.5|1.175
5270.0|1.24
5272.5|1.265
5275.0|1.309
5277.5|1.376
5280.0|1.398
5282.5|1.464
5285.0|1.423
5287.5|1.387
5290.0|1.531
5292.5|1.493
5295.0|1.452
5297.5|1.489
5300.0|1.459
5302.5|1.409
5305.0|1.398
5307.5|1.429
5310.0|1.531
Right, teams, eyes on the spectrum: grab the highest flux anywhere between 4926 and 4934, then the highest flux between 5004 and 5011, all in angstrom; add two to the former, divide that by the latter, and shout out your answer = 2.62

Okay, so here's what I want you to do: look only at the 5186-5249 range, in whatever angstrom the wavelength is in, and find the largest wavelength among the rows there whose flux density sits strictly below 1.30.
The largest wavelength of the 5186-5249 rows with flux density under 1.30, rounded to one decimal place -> 5242.5 angstrom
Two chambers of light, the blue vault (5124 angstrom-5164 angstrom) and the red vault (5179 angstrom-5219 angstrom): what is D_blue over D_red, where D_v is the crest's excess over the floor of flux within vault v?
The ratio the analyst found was 0.71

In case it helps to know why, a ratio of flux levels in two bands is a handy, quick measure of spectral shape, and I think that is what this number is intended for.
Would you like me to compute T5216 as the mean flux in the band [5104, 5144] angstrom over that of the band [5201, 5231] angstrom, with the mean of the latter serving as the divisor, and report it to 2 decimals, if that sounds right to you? 1.00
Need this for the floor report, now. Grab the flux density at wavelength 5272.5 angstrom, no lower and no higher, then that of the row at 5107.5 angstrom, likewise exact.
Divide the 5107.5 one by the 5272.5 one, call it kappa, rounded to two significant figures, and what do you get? 0.93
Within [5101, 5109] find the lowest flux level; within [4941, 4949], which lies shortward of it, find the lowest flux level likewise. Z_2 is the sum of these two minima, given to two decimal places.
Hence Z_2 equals 2.36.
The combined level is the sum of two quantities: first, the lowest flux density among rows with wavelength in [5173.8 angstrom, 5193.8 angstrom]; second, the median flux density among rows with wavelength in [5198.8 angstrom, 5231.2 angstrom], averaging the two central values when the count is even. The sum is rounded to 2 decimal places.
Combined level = 2.17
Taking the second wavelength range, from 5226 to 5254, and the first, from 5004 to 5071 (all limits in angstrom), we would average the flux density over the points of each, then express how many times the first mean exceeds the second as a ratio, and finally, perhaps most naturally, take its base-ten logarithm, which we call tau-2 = -0.02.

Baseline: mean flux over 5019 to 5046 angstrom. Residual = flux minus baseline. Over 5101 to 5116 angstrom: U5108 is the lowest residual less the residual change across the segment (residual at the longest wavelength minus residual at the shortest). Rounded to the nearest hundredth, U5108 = -0.22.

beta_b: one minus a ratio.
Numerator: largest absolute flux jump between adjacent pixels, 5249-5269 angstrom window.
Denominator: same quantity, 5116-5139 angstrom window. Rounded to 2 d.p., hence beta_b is 0.21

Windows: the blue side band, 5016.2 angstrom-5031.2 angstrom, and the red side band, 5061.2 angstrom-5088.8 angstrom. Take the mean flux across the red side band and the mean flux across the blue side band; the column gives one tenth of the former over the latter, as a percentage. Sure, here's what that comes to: 9.7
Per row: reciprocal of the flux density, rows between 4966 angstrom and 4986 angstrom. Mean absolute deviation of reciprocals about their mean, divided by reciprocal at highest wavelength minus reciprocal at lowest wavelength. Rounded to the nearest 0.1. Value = 5.2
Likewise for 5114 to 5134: 0.9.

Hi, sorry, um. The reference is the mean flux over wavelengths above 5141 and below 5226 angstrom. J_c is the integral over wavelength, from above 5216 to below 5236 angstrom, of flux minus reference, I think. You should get 2.3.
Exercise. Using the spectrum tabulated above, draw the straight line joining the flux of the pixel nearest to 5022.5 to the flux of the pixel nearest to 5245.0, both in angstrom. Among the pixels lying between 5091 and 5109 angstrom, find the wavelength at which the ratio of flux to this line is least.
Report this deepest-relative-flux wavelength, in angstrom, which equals 5105.0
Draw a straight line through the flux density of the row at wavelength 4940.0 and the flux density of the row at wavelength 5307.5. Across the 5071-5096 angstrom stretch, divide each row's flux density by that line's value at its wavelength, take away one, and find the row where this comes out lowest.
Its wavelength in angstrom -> 5072.5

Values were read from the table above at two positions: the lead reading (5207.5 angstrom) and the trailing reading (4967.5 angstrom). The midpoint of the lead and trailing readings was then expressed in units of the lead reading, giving 1.00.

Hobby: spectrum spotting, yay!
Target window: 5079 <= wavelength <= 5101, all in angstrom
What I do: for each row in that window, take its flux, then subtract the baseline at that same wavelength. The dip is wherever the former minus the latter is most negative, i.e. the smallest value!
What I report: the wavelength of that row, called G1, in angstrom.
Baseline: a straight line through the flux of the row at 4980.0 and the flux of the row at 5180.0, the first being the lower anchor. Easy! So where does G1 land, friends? 5087.5 angstrom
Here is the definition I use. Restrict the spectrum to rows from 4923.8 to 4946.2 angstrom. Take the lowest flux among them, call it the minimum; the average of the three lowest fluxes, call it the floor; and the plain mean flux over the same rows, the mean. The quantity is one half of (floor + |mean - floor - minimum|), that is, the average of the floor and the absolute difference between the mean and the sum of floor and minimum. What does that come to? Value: 1.21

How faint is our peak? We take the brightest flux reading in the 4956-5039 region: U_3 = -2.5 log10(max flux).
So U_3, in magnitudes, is -0.58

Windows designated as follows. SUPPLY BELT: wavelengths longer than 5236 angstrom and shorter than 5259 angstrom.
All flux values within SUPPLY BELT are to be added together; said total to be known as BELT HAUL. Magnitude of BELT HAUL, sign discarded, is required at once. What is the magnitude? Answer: 12.3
